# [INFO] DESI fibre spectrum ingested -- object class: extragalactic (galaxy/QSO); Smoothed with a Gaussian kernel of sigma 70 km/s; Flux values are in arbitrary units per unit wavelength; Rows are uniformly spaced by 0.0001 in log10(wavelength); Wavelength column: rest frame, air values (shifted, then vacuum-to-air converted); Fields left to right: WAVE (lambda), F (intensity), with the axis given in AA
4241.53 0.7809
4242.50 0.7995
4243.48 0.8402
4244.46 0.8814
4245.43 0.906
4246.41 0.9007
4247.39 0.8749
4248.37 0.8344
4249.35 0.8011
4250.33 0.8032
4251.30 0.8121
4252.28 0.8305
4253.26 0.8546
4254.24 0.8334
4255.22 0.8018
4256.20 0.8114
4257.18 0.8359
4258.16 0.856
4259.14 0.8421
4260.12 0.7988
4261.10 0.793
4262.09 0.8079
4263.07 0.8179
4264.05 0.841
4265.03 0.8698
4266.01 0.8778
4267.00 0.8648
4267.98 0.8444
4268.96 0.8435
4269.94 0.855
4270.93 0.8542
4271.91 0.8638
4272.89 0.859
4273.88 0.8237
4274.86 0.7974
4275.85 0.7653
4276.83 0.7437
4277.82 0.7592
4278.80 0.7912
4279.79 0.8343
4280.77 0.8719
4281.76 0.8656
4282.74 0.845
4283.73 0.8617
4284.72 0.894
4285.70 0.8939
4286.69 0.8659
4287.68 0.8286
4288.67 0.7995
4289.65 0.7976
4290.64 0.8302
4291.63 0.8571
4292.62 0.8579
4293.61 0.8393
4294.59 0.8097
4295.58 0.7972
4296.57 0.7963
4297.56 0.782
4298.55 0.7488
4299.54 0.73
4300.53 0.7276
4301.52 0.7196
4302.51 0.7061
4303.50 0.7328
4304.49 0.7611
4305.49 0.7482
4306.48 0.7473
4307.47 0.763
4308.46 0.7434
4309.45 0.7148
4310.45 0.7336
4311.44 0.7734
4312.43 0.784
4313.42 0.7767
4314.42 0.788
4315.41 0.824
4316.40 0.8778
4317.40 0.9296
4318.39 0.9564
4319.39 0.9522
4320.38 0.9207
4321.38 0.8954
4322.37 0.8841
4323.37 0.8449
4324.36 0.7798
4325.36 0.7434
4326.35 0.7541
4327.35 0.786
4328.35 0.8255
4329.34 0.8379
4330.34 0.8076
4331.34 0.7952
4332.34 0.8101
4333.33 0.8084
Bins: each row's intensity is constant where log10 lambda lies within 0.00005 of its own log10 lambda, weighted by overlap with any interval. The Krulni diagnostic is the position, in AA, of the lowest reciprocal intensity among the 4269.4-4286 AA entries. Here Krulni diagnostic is 4284.72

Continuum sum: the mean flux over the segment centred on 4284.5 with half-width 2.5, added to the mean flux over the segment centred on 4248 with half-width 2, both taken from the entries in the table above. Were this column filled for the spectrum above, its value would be 1.72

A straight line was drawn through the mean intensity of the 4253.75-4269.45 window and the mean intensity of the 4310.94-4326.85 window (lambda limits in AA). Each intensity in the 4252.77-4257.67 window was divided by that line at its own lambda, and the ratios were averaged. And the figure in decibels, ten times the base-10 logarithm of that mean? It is -0.03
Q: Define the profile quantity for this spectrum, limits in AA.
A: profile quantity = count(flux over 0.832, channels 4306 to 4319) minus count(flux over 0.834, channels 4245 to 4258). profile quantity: -3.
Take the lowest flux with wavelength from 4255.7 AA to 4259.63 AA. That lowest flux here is 0.8114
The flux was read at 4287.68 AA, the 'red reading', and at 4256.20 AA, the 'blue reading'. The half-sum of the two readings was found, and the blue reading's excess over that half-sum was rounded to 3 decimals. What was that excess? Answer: -0.009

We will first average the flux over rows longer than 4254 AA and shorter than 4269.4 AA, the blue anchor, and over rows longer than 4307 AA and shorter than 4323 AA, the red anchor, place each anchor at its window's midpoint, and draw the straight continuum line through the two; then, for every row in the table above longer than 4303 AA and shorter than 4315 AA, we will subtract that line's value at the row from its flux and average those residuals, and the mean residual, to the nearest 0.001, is -0.077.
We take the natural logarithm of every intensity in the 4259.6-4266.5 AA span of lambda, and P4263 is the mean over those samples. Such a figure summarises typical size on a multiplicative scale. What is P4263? -0.188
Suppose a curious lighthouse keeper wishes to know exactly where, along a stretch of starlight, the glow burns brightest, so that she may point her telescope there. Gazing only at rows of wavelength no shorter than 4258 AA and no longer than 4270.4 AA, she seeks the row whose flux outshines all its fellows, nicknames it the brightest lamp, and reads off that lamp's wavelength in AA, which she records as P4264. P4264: 4266.01 AA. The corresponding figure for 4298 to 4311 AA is 4307.47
